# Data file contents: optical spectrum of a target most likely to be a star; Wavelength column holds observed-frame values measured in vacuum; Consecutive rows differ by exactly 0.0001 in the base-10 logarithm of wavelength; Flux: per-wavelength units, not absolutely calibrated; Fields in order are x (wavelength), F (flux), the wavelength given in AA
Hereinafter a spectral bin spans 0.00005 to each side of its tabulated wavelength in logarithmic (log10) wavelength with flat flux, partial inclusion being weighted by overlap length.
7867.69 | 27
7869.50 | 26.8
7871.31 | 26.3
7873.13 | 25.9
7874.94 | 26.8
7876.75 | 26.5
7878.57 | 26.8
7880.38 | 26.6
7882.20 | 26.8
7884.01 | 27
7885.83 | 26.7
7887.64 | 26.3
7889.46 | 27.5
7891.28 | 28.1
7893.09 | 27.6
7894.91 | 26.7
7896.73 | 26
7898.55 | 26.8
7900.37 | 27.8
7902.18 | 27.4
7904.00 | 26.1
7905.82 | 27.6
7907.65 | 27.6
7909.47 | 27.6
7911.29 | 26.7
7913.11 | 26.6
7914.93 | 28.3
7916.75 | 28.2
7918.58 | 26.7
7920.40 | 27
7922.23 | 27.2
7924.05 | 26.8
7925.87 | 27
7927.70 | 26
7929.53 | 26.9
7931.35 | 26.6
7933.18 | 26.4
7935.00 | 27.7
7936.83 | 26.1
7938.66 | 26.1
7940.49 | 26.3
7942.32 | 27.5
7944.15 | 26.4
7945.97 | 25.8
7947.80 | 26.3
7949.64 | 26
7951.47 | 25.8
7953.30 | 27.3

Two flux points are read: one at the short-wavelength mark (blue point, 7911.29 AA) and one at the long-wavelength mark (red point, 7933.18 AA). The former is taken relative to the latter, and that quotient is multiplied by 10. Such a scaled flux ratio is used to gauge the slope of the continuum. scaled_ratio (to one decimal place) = 10.1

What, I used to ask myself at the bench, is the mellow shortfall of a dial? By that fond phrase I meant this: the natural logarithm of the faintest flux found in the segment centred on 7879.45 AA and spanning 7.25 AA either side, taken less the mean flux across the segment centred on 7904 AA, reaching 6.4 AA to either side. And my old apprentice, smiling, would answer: -24.0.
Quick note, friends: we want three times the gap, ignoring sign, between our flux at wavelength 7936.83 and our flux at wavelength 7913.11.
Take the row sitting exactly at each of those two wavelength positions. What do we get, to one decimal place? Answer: 1.5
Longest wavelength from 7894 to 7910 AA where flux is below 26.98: 7904.00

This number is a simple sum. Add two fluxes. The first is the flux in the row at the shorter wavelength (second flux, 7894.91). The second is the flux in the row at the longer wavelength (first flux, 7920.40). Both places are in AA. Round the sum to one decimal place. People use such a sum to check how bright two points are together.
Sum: 53.7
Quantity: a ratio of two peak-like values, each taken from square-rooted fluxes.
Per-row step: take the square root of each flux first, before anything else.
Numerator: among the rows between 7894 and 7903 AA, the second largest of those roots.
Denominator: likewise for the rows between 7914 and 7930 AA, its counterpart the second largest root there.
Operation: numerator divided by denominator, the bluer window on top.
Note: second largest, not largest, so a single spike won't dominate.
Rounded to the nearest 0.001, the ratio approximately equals 0.986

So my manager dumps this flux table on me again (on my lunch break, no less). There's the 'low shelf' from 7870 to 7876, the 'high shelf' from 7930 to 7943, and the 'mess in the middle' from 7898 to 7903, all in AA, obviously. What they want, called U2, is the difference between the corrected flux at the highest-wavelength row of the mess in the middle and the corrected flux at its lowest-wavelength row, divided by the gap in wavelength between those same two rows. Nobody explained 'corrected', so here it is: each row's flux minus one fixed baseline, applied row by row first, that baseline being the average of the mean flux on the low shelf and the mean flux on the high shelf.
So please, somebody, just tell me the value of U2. 0.17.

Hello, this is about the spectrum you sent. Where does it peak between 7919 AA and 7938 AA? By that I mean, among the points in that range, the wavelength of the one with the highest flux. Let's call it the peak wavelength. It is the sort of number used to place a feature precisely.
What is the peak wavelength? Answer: 7935.00 AA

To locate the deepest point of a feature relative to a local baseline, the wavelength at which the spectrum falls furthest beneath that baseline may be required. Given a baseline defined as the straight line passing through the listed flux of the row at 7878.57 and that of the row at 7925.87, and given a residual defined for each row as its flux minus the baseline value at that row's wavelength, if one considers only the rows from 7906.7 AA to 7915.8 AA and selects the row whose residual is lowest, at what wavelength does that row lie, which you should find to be 7913.11 AA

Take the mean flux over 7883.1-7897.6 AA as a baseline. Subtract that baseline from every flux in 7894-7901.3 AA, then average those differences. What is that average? -0.2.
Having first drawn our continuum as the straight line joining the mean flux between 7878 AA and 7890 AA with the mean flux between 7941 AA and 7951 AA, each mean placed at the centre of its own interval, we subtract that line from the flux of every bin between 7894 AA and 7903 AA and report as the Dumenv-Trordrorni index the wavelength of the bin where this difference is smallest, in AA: 7896.73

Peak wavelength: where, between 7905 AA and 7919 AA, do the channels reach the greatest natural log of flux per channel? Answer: 7914.93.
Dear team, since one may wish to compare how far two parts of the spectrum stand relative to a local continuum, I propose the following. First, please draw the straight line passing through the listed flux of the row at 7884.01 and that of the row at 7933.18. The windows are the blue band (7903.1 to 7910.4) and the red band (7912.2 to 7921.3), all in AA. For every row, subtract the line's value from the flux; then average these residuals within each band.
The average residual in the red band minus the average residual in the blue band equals 0.26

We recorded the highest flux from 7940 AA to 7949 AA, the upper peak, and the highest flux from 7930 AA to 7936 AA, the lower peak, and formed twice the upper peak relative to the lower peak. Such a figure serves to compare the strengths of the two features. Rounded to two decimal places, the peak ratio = 1.99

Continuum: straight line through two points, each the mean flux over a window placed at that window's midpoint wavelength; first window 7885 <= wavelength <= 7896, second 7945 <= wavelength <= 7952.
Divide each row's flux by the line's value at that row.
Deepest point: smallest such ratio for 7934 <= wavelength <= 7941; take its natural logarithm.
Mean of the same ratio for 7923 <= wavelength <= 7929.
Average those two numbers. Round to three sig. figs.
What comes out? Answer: 0.501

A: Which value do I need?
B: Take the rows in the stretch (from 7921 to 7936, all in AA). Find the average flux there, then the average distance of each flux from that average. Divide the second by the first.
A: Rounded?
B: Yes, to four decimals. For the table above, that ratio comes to 0.0140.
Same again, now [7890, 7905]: 0.0245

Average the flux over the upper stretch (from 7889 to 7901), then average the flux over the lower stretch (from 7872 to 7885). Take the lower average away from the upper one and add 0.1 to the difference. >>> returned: 0.7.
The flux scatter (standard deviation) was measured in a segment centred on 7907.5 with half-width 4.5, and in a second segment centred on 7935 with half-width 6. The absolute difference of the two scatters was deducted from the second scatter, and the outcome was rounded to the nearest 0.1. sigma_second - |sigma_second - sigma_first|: 0.4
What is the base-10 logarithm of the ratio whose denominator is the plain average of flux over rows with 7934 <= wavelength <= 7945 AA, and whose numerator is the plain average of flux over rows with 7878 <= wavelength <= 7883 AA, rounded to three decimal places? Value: 0.001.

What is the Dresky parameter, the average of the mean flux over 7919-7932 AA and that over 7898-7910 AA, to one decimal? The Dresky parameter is 27.0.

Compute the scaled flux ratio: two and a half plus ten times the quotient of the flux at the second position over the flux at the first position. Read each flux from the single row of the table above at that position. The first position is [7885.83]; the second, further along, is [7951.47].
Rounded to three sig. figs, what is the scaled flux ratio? 12.2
